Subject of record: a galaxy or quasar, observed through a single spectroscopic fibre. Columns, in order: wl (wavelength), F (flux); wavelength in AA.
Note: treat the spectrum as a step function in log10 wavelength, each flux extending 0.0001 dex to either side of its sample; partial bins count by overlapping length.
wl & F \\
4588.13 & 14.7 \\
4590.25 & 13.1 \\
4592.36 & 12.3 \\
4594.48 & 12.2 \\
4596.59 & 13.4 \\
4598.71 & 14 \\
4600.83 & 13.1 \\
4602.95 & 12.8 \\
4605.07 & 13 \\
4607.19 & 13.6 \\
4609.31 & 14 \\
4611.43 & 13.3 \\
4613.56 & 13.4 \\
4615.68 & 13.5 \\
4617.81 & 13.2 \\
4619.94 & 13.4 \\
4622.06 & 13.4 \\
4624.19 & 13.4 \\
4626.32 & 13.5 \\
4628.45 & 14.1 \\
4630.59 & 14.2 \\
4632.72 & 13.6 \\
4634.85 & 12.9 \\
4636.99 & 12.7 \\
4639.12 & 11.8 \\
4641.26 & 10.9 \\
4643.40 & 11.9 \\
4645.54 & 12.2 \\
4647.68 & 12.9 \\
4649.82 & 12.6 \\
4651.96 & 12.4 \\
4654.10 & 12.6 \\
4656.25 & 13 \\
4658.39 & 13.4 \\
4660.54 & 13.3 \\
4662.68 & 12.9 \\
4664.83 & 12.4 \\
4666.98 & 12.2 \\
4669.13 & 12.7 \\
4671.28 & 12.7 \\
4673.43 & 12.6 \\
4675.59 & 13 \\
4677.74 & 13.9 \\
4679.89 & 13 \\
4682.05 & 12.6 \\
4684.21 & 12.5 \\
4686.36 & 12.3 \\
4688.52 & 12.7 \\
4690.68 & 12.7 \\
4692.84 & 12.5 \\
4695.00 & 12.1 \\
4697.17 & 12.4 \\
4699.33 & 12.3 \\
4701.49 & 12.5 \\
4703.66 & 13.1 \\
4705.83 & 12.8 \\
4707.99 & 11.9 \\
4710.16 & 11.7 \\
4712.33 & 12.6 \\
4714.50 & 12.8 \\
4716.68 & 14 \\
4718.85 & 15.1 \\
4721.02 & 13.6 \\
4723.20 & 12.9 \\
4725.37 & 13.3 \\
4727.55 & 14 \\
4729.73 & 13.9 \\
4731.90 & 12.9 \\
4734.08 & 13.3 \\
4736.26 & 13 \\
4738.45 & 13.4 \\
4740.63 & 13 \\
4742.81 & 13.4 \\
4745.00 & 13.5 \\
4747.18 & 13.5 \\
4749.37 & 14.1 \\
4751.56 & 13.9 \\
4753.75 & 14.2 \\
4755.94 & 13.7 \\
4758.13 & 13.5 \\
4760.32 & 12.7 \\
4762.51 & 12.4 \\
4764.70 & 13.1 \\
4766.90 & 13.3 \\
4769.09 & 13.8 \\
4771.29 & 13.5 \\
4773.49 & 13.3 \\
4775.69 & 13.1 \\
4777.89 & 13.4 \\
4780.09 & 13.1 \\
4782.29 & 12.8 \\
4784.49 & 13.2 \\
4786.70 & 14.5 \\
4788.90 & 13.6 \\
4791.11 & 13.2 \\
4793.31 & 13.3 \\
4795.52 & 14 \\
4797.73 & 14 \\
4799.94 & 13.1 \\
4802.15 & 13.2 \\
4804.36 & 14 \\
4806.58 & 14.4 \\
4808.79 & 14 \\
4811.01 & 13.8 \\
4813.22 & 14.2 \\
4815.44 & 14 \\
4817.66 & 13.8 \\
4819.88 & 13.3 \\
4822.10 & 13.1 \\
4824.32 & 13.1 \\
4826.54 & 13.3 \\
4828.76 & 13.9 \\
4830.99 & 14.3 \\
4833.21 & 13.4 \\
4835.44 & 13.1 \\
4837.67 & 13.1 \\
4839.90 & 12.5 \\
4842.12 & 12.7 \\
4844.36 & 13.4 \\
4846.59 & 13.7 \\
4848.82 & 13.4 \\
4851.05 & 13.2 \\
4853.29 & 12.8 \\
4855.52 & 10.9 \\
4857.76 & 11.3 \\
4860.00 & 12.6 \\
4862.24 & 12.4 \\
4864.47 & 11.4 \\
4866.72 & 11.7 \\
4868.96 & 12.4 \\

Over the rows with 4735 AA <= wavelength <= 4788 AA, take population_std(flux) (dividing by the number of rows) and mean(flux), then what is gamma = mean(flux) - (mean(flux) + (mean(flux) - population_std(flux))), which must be -12.9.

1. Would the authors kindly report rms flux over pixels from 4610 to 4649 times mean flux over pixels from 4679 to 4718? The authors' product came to 164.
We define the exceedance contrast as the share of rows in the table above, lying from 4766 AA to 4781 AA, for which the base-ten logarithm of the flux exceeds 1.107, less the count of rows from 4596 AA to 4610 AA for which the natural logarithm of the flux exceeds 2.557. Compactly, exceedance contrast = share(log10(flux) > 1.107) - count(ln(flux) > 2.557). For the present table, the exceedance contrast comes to -5.0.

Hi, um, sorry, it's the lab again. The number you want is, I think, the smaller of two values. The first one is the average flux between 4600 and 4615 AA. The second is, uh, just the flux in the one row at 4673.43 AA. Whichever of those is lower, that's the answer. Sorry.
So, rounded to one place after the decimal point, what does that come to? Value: 12.6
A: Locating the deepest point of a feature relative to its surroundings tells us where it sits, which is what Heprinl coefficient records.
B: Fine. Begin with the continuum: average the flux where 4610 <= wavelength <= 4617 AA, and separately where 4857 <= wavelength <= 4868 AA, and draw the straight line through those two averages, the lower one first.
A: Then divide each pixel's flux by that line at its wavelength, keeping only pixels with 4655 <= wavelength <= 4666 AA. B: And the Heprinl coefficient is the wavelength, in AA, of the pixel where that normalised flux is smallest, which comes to 4664.83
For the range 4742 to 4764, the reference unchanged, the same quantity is 4762.51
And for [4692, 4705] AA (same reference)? 4695.00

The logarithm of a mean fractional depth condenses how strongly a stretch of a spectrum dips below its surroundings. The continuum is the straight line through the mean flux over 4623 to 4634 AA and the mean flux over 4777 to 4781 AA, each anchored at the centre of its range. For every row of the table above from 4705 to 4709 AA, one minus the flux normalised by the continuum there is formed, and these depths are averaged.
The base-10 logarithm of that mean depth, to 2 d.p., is -1.07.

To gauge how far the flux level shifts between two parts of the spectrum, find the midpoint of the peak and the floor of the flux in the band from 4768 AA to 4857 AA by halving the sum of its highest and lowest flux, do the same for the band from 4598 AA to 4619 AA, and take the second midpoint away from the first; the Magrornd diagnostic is -0.7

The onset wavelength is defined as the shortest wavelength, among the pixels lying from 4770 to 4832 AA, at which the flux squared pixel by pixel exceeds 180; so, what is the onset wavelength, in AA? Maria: 4771.29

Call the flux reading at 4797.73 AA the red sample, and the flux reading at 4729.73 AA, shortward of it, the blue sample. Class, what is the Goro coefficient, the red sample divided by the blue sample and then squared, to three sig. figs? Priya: 1.01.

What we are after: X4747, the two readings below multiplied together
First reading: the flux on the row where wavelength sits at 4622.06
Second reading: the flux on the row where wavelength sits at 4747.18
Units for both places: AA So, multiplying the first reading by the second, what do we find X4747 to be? 181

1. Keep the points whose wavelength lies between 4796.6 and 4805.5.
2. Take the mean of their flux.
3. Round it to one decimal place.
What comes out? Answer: 13.6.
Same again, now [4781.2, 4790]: 13.5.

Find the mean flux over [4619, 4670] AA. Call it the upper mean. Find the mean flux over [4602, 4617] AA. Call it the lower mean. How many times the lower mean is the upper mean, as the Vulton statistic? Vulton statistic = 0.96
